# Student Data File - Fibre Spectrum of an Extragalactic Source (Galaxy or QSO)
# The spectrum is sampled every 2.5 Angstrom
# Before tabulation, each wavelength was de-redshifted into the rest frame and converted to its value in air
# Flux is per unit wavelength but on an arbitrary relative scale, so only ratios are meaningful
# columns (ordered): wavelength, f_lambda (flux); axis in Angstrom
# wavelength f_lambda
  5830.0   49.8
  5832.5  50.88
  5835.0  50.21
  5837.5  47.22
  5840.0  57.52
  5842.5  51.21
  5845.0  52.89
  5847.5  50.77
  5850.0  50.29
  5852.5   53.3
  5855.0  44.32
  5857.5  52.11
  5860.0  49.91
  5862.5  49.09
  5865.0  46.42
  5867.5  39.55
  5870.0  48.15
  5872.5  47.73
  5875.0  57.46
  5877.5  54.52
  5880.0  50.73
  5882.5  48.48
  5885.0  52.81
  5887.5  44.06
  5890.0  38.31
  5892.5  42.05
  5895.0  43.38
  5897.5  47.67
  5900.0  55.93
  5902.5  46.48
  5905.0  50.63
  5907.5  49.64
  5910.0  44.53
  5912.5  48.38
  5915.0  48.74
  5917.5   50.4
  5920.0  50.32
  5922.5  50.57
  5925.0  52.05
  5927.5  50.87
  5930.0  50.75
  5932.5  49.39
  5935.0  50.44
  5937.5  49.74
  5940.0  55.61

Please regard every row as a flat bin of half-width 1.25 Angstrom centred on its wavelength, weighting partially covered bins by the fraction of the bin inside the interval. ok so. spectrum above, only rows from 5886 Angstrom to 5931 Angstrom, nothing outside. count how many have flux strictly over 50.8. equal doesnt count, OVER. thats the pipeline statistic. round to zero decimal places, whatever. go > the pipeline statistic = 3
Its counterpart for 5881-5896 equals 1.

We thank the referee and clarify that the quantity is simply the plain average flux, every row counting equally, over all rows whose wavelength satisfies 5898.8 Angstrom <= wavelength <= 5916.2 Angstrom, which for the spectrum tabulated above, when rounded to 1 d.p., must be 49.2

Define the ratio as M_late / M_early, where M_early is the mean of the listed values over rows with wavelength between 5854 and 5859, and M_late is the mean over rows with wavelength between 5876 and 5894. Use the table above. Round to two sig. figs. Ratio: 0.98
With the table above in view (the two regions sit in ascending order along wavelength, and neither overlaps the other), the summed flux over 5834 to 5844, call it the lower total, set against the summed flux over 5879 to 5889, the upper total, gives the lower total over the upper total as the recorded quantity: 1.05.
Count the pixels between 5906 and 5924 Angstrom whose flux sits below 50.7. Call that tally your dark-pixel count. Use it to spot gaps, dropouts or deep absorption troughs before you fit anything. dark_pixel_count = 7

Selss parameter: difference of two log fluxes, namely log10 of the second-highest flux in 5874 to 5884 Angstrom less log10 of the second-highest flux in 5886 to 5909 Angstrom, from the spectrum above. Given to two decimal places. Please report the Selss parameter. 0.03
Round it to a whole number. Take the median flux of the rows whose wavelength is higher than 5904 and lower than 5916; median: 49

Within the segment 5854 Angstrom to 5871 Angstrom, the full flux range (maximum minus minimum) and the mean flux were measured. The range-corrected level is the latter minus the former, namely 35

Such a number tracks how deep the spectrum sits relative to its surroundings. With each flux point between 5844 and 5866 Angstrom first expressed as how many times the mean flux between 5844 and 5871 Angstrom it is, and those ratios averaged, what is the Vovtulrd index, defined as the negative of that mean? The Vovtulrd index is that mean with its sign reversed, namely -1.023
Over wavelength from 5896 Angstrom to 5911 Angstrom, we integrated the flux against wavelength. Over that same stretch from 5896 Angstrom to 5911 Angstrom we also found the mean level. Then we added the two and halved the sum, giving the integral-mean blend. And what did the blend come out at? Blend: 393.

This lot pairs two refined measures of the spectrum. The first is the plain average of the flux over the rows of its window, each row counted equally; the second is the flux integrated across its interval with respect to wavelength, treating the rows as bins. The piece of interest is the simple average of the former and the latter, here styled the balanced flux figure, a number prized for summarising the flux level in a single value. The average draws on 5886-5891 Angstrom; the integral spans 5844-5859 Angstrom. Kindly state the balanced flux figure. 400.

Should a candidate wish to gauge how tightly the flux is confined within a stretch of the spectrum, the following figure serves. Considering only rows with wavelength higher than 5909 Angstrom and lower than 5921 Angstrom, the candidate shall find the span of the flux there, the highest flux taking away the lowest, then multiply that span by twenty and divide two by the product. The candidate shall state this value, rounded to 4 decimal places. 0.0170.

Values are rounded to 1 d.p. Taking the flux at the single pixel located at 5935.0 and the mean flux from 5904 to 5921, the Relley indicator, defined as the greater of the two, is 50.4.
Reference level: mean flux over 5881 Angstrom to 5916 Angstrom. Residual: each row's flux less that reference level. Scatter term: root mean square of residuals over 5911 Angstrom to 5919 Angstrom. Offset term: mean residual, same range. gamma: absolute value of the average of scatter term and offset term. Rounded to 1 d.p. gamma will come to 2.0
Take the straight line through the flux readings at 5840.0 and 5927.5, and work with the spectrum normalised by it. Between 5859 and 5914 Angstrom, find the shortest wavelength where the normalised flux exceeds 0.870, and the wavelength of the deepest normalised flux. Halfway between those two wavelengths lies 5875.0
